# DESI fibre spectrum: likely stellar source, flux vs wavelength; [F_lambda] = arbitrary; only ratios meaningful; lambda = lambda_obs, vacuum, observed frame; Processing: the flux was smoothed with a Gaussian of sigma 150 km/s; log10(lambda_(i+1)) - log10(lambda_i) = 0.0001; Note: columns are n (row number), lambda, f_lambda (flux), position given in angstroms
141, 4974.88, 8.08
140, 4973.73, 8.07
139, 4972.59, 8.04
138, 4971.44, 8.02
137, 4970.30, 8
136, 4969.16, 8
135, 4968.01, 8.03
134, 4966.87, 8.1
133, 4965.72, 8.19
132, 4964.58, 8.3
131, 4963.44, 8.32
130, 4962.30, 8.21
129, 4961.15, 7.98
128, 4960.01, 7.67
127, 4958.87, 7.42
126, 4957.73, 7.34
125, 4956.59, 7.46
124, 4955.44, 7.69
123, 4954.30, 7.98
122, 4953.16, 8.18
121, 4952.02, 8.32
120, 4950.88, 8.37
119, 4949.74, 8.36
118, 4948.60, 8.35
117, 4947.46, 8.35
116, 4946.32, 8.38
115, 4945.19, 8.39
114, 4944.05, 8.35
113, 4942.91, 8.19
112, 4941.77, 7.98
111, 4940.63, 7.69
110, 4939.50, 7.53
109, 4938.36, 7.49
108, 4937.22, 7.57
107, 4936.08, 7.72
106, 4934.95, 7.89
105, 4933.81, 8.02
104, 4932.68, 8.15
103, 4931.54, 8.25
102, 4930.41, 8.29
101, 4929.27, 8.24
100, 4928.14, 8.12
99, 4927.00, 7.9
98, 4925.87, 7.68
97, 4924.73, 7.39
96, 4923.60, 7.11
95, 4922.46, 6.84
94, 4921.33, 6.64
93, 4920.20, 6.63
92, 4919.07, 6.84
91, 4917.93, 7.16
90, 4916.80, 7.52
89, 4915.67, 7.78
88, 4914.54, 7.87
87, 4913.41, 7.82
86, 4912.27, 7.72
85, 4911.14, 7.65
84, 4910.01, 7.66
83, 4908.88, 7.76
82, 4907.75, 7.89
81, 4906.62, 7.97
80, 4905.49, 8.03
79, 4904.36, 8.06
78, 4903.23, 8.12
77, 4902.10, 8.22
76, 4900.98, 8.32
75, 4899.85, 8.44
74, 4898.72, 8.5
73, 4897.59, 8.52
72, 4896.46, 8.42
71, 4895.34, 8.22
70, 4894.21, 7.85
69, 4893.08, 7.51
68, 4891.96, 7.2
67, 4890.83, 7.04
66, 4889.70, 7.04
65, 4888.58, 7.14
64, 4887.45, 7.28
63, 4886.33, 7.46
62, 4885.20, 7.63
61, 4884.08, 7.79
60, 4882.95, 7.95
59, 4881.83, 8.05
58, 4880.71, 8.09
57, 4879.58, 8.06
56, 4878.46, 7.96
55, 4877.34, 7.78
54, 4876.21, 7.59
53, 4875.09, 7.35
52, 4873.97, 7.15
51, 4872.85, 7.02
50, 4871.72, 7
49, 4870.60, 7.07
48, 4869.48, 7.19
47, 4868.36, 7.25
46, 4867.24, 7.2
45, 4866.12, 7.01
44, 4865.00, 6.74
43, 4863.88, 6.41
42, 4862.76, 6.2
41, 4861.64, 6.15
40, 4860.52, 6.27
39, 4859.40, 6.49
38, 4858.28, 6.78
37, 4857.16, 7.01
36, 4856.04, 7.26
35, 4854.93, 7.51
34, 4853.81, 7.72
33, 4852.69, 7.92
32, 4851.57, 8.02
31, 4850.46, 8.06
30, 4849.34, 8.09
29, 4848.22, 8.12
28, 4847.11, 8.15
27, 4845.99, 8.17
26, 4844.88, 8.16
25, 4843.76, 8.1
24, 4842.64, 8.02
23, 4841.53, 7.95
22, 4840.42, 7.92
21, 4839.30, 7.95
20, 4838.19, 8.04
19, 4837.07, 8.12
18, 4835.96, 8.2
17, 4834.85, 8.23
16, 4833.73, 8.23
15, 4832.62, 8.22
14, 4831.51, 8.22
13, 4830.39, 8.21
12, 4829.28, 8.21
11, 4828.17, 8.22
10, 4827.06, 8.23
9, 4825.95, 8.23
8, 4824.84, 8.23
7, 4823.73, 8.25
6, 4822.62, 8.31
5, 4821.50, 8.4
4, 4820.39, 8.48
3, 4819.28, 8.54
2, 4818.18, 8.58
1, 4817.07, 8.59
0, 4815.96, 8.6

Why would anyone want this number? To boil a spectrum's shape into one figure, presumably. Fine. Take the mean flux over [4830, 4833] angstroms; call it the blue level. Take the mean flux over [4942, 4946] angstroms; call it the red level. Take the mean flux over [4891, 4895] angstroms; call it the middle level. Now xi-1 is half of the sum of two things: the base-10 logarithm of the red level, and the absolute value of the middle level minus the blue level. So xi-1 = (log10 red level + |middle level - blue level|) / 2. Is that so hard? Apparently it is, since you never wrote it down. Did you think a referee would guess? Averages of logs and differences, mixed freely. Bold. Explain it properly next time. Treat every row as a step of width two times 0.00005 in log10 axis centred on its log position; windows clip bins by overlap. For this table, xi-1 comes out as 0.81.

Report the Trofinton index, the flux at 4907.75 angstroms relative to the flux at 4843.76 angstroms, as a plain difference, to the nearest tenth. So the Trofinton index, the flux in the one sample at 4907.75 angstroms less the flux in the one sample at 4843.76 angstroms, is -0.2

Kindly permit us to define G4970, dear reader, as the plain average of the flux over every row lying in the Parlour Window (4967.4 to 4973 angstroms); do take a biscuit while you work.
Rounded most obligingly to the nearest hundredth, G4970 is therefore 8.02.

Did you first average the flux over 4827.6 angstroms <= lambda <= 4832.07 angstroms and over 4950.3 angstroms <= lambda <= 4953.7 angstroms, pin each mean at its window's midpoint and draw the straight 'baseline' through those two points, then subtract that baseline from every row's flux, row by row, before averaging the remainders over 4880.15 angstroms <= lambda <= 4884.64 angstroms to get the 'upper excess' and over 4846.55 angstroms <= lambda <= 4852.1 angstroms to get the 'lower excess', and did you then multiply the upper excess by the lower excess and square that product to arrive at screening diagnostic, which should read 0.00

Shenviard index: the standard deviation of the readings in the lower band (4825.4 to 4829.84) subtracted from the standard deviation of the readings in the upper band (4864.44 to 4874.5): 0.14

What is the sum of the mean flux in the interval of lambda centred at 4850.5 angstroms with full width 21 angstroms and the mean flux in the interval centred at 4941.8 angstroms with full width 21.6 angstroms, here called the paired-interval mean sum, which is 15.7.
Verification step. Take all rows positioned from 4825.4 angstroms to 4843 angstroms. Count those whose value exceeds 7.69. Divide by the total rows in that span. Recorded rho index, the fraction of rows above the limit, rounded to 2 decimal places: 1.00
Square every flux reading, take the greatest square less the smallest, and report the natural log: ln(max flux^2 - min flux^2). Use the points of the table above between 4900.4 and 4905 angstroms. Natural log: 1.4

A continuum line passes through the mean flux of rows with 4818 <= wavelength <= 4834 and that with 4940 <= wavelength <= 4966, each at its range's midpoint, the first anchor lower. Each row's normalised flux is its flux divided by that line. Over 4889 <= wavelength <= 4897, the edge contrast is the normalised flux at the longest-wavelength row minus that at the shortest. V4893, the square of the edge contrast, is 0.0290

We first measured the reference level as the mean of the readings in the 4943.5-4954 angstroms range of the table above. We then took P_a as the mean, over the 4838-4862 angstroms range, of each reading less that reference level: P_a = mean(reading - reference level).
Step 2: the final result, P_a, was -0.7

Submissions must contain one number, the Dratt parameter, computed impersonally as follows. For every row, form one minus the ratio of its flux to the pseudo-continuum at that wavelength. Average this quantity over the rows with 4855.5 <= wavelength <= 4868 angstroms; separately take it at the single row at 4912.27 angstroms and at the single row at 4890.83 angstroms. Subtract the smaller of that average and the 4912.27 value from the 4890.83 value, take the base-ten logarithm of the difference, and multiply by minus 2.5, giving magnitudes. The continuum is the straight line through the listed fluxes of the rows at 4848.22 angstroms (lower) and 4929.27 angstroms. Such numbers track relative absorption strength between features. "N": 3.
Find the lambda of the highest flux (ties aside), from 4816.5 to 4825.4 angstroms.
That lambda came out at 4817.07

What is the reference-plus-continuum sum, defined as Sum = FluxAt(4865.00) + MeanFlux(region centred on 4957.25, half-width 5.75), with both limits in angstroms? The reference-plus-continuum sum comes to 14.6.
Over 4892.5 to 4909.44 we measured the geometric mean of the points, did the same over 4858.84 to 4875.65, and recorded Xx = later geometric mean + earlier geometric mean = 14.9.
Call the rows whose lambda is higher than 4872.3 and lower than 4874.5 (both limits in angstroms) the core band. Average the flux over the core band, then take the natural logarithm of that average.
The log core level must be 1.96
